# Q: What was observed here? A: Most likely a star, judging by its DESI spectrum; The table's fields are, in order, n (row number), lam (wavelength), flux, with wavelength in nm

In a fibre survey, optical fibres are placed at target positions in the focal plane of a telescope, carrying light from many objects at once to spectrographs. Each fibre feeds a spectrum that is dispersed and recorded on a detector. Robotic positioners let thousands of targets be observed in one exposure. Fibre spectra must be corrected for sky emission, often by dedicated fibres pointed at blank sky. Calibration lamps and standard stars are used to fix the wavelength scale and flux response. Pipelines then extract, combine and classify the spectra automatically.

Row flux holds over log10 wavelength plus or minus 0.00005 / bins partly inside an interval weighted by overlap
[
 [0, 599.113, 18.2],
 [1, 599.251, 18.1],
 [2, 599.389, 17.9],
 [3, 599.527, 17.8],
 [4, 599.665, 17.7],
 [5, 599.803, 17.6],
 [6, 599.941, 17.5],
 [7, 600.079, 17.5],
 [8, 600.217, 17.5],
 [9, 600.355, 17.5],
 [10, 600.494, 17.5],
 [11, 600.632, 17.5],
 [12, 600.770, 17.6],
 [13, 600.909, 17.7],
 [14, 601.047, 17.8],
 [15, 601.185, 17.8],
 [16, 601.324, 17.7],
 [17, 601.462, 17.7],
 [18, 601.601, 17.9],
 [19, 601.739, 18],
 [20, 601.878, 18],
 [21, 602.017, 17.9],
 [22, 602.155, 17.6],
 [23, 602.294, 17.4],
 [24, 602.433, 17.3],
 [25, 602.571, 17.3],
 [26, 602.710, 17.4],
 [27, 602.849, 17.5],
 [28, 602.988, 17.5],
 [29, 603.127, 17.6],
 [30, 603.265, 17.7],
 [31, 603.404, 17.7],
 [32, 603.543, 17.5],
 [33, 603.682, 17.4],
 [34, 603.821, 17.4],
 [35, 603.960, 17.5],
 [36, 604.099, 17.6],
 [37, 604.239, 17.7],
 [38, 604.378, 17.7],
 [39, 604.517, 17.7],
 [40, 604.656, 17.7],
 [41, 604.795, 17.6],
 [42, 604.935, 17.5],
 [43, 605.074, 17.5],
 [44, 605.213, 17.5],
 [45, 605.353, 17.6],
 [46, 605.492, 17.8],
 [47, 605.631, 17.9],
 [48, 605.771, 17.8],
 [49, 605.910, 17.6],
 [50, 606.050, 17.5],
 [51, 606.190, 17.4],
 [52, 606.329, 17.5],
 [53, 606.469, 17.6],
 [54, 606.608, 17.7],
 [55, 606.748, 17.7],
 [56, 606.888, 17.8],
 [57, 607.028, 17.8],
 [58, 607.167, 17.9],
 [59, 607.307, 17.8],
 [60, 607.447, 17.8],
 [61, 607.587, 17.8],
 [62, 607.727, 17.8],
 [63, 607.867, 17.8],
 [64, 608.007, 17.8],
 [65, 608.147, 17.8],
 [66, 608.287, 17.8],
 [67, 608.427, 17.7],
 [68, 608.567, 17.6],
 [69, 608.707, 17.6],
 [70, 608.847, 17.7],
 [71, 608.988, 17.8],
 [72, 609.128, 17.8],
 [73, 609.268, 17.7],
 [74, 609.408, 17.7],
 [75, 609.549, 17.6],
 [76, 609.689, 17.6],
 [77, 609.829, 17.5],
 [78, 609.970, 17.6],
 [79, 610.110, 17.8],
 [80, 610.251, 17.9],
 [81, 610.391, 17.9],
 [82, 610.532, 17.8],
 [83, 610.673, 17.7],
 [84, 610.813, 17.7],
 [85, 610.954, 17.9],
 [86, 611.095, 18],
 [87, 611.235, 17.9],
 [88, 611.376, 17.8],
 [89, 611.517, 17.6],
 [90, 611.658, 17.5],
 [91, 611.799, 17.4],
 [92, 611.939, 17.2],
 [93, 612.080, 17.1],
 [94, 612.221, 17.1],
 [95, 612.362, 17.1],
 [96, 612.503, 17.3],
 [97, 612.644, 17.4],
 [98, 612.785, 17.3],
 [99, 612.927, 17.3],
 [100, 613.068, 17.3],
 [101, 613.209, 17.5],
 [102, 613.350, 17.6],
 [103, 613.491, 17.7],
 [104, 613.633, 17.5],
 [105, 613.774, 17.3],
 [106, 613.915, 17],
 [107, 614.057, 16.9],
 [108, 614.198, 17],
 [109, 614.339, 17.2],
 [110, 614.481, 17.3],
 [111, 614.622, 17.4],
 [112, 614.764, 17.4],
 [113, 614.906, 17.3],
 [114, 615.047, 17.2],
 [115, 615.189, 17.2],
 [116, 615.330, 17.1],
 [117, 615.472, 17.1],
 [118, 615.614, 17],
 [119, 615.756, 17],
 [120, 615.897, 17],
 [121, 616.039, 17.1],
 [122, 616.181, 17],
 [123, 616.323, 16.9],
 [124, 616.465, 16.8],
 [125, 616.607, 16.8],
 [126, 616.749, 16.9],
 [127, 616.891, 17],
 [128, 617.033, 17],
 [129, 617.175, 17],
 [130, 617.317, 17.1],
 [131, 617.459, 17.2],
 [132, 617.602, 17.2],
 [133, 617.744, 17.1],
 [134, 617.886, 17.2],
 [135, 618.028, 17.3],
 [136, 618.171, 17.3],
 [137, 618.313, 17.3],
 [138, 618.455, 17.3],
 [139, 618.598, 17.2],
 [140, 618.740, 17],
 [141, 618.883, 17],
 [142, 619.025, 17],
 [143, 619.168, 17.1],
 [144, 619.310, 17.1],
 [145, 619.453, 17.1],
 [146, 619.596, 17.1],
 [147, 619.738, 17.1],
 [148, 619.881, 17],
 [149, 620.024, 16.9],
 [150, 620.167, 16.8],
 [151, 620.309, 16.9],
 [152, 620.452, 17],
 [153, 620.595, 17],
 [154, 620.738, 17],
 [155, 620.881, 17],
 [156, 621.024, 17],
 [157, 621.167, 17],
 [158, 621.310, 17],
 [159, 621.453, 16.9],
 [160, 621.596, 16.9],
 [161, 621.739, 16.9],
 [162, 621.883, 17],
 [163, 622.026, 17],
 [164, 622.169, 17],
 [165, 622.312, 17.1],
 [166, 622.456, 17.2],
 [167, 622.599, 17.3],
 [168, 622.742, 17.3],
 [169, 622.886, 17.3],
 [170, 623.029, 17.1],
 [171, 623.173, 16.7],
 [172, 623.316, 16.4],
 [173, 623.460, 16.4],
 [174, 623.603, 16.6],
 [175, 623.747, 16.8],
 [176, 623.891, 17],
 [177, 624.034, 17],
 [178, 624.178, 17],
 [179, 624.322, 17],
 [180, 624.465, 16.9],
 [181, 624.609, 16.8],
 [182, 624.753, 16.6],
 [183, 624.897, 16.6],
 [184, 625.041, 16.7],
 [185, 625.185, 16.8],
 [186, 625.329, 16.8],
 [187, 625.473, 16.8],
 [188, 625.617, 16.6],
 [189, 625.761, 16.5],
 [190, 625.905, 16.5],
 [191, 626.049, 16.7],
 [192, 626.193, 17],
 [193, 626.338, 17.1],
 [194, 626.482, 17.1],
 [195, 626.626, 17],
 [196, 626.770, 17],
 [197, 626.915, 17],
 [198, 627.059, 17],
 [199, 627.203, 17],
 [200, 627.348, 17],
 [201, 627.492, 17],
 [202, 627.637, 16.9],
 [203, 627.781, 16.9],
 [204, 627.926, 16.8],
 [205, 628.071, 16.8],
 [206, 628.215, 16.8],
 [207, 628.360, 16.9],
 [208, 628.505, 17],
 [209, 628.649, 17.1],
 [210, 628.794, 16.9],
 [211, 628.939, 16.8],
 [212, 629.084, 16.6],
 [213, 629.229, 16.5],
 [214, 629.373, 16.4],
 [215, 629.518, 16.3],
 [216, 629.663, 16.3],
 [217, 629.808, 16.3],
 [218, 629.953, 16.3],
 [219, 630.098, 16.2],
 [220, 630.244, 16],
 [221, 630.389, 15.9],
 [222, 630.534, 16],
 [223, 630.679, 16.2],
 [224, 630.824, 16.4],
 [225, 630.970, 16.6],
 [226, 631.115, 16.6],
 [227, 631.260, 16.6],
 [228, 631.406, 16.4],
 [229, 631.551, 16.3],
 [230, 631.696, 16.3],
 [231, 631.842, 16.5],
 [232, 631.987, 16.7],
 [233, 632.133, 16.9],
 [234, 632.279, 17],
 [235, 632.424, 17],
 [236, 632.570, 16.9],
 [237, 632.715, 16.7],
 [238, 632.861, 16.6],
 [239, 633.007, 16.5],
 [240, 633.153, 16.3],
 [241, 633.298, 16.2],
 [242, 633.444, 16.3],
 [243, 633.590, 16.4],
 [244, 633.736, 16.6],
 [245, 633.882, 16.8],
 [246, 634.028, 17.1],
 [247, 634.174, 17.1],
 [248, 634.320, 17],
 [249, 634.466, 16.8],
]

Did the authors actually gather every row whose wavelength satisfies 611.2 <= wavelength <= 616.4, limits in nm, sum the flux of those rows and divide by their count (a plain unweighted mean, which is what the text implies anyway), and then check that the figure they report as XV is 17.3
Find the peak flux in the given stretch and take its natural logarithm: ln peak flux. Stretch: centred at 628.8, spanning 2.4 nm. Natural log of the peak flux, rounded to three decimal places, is 2.839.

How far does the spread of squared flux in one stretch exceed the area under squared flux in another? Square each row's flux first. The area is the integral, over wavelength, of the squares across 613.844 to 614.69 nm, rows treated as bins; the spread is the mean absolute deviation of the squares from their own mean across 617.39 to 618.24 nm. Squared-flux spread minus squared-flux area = -247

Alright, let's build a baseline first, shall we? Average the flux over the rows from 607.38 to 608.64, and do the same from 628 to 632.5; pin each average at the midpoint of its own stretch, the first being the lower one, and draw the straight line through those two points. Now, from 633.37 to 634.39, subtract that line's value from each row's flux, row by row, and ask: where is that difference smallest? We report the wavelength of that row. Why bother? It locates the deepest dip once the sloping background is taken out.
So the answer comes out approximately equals 633.444 nm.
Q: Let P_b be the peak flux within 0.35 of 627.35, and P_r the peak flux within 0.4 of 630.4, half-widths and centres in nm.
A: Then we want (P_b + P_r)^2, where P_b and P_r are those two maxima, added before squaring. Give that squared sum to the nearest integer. 1102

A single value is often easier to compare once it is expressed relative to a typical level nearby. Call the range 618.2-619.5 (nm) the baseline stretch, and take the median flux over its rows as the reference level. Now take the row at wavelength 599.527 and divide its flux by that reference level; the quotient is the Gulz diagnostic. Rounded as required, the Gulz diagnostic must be 1.04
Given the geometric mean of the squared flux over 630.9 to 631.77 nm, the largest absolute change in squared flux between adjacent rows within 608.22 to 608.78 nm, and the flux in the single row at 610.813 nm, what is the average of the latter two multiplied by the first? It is 2881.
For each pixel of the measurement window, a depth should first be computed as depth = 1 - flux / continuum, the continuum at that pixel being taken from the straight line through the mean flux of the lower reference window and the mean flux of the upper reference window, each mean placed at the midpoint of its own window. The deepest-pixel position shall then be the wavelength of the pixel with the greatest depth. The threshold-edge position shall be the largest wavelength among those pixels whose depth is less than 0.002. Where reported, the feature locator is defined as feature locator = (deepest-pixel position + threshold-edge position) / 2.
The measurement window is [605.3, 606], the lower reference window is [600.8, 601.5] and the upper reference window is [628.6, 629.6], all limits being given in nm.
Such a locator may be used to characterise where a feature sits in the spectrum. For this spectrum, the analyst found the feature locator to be 605.63 nm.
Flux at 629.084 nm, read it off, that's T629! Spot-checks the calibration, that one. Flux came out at 16.6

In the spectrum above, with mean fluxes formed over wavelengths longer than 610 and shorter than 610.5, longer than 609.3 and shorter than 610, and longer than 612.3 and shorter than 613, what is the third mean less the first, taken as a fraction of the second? -0.033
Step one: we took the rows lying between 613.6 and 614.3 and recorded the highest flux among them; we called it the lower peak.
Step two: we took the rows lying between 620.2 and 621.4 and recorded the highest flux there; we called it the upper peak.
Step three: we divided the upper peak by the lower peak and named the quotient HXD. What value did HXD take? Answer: 0.971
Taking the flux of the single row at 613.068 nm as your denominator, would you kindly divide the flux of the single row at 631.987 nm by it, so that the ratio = 0.965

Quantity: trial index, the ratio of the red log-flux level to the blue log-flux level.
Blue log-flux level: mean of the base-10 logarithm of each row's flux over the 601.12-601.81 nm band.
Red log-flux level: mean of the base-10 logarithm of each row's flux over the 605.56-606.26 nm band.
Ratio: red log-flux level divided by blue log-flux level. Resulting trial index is 1.00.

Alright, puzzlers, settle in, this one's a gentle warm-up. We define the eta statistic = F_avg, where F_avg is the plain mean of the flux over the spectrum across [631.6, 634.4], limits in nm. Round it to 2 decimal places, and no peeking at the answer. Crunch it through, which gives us 16.68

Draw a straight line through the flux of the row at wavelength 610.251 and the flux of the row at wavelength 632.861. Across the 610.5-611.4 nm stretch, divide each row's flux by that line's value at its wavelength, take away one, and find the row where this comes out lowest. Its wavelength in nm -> 610.673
